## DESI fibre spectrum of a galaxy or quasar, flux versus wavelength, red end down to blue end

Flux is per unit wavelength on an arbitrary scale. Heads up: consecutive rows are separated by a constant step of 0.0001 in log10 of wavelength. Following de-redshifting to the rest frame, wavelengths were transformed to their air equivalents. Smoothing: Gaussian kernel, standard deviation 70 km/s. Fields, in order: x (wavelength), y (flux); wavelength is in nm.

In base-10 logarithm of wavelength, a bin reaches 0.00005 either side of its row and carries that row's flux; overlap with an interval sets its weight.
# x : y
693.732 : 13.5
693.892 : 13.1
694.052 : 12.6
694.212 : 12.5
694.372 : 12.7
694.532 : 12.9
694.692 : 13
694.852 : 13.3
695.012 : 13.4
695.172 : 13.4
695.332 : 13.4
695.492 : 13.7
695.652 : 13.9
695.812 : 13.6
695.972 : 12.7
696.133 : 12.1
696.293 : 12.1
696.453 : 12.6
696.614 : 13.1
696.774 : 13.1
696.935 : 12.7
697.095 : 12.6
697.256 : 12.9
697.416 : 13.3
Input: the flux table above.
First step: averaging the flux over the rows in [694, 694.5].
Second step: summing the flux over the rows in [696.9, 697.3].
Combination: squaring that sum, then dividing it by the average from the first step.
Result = 116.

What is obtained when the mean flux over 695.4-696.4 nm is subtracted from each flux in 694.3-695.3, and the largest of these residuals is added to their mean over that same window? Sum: 0.5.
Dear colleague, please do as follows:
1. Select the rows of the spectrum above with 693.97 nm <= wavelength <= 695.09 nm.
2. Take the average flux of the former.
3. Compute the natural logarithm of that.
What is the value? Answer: 2.558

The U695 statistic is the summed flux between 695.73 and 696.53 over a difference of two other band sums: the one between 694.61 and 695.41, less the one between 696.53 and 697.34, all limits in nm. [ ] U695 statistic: 30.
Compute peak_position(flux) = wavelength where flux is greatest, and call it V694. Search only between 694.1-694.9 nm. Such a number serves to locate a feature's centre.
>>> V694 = 694.852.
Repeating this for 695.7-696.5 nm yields 695.812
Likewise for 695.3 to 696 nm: 695.652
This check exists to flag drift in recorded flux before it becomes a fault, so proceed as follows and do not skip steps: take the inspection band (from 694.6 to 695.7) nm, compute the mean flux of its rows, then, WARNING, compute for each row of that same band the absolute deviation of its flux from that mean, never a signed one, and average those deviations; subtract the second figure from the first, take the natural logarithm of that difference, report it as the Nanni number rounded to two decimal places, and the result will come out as 2.58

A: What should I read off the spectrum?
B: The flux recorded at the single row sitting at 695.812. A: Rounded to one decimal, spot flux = 13.6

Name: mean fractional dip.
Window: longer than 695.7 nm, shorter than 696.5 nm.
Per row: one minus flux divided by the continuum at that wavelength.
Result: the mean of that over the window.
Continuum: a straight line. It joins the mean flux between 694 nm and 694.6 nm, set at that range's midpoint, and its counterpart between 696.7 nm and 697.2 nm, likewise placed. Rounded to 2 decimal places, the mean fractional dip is 0.01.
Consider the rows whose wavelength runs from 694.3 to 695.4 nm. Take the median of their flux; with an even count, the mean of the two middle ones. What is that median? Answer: 13.3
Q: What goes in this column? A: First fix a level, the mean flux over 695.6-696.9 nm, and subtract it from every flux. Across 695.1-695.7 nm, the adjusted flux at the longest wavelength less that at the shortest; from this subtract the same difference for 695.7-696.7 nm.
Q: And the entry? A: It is 1.0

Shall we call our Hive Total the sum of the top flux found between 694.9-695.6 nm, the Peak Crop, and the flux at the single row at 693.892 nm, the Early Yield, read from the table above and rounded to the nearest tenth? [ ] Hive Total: 26.8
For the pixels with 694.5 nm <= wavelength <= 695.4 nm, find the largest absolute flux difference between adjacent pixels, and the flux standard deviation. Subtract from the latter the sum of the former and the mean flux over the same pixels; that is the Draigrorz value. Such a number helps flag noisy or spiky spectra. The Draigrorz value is -13.3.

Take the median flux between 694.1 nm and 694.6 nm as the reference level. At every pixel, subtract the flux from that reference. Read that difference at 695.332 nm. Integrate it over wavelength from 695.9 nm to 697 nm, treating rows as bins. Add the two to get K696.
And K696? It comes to -0.62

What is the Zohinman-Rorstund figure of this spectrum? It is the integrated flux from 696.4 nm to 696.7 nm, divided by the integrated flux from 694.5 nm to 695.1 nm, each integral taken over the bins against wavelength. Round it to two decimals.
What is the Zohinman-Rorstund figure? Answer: 0.49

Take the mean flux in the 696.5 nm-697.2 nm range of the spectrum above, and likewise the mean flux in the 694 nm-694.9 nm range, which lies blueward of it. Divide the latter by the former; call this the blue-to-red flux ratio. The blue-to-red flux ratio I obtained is 1.00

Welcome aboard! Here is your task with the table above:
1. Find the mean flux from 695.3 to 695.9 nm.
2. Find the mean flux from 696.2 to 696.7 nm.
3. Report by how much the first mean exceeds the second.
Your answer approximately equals 1.1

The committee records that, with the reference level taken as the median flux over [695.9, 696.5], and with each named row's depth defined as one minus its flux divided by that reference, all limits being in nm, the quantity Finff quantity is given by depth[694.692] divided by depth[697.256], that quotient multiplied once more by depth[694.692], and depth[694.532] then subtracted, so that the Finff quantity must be -0.02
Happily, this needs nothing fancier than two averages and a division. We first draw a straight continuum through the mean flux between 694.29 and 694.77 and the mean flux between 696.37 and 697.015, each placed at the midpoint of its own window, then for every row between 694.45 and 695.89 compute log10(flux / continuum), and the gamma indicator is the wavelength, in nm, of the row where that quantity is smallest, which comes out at 694.532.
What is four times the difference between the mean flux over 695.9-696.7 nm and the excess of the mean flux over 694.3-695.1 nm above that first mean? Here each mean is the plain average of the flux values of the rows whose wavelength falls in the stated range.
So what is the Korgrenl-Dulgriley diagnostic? 48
